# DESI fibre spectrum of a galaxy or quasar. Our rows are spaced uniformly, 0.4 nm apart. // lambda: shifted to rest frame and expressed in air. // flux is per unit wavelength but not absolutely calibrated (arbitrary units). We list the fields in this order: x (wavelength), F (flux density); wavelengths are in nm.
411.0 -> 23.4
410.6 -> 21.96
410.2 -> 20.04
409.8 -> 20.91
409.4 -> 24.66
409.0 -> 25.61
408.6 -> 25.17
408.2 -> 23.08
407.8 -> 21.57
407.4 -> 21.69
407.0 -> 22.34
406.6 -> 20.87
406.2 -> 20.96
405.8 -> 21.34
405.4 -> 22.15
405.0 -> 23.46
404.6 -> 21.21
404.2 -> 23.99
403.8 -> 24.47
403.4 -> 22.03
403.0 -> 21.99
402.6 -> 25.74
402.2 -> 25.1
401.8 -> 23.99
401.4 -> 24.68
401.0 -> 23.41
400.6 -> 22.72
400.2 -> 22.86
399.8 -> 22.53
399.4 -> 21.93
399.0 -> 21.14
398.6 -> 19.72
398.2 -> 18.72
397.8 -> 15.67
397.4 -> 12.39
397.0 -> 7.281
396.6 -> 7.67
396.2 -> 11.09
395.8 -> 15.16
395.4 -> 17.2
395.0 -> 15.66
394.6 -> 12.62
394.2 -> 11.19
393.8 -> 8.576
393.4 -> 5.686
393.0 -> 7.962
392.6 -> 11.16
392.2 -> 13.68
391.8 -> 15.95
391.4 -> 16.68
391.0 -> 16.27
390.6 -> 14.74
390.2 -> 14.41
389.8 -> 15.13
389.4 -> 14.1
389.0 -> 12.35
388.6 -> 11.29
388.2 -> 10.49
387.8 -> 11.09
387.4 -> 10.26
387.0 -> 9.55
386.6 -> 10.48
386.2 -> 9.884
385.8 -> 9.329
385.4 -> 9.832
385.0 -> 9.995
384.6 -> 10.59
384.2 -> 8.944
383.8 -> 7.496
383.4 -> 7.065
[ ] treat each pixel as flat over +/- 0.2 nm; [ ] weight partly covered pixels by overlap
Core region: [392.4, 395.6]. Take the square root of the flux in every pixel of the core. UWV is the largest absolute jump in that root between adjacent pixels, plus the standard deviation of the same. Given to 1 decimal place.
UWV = 1.1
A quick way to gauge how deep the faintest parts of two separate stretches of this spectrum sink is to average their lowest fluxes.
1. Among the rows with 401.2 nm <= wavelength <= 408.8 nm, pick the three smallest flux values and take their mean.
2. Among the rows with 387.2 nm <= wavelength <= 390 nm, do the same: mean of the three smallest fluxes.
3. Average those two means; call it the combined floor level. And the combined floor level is 15.8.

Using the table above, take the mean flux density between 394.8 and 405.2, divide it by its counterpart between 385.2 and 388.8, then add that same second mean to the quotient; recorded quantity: 12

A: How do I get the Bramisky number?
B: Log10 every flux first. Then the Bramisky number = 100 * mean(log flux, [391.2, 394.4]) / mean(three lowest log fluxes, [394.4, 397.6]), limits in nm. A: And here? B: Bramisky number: 111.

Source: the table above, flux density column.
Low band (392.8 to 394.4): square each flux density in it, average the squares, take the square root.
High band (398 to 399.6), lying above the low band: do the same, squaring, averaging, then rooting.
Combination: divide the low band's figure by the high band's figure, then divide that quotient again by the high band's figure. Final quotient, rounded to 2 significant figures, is 0.021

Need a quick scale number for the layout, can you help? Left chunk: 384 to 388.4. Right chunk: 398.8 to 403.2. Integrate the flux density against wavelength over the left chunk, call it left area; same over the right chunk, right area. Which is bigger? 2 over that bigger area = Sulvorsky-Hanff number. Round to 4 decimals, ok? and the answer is 0.0195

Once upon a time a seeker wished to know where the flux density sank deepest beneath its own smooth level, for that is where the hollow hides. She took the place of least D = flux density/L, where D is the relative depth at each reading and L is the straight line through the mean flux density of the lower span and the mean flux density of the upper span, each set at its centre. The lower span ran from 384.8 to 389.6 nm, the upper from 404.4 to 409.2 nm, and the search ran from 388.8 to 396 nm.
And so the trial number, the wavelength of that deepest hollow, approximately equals 393.4 nm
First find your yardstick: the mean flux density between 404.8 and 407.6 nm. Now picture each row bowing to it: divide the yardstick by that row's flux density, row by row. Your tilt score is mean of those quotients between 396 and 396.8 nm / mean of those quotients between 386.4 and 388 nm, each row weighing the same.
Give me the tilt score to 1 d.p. 1.1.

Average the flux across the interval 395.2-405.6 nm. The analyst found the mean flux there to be 20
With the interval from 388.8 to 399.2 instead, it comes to 14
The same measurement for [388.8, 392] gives 15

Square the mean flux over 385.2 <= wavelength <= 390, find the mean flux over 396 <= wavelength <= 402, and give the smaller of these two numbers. 18.4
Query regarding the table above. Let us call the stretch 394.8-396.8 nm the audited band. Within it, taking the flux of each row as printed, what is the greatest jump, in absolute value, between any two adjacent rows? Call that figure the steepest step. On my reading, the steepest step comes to 4.1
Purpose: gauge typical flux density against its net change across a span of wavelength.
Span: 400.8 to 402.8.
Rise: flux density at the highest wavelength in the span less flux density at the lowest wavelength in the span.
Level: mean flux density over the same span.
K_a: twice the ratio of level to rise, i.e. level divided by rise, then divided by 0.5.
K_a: 21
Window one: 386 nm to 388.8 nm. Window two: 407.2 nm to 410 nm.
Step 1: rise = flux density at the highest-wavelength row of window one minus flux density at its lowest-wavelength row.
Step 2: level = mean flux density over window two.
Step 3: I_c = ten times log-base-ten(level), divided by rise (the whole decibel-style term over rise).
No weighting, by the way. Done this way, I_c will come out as 10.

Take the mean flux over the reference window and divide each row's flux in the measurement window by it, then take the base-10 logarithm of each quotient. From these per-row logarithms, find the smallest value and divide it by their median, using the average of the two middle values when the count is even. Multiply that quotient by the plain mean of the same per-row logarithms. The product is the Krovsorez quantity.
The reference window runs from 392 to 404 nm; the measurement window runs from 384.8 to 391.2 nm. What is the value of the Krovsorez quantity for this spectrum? -0.22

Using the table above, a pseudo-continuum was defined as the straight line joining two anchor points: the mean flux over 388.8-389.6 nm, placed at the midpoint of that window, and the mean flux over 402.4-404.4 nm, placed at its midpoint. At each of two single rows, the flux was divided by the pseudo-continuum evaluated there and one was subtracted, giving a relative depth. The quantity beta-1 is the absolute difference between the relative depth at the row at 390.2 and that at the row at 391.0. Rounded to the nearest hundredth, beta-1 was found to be 0.09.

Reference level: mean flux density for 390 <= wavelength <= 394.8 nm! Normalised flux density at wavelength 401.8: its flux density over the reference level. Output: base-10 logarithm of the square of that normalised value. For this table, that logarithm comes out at 0.57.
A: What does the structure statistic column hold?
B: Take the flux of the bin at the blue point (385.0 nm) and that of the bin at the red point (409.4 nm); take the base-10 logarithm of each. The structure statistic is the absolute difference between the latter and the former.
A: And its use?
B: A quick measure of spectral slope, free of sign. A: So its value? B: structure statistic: 0.39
